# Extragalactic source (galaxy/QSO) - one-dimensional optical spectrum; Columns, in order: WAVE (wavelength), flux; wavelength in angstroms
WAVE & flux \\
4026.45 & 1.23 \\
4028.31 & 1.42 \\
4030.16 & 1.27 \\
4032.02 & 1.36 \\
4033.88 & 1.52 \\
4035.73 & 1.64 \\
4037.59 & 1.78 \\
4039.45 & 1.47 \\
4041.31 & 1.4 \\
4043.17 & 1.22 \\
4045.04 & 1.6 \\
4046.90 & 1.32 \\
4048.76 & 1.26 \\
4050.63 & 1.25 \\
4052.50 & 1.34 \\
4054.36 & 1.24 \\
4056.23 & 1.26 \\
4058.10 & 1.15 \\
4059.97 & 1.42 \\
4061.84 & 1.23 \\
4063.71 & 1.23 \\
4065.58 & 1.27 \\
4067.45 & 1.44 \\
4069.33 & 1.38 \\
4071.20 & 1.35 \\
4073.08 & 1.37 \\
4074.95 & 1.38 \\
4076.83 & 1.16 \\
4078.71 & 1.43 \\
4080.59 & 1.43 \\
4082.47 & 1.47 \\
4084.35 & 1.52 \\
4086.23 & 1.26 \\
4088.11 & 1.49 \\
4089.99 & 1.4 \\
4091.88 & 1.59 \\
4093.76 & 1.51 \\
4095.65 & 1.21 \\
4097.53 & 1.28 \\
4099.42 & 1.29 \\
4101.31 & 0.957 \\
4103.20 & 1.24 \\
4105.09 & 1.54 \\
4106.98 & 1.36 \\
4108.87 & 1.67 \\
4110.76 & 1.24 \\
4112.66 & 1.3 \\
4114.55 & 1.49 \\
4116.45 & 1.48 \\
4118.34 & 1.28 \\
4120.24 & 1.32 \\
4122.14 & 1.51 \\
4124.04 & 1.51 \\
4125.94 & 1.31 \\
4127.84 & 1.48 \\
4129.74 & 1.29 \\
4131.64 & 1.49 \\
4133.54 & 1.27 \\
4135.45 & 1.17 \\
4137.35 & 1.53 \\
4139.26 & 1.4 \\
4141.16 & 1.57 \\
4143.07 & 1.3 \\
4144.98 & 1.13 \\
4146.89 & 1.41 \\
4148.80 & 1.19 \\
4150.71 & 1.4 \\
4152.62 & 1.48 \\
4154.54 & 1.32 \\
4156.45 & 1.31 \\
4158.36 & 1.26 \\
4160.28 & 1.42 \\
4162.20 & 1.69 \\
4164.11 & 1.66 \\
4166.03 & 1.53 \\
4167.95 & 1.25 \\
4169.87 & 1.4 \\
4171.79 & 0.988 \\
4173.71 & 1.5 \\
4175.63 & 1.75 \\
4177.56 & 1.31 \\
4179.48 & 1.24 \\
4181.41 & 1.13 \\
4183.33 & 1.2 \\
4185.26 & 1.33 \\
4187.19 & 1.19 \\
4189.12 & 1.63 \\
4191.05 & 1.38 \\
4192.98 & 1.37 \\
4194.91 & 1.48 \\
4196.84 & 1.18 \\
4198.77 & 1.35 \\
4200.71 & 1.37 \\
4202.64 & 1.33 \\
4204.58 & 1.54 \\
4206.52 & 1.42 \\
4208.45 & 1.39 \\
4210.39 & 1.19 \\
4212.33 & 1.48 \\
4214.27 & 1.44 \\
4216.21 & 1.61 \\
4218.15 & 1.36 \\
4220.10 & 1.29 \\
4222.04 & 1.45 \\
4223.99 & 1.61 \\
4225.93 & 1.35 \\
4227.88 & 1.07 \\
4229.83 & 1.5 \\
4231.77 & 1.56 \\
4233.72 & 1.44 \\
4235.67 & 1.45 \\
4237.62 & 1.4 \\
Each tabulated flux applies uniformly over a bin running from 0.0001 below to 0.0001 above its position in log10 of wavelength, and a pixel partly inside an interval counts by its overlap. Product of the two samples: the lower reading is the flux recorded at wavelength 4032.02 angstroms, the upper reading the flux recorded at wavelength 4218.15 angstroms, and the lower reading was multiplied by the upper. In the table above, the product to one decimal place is 1.8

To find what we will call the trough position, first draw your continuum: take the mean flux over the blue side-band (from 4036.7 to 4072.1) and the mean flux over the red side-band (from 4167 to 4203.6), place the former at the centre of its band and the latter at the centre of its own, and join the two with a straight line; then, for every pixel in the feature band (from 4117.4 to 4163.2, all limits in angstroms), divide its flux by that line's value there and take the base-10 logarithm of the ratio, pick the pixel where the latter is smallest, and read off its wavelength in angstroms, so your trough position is 4144.98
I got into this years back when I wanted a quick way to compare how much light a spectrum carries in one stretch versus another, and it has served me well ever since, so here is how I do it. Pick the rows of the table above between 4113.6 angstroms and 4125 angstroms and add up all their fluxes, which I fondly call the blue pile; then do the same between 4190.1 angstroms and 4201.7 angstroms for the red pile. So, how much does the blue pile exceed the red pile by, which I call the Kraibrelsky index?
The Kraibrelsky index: 0.5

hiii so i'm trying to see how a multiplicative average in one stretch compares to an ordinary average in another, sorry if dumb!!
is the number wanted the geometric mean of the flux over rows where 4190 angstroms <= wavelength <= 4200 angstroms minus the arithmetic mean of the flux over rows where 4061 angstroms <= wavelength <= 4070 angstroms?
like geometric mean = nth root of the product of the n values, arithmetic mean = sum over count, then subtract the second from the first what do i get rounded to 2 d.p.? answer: 0.04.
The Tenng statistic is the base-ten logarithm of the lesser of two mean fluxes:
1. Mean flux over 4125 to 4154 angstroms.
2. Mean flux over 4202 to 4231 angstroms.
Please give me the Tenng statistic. 0.134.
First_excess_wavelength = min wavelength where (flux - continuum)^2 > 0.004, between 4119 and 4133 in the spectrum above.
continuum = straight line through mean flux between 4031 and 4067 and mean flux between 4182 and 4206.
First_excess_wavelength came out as 4122.14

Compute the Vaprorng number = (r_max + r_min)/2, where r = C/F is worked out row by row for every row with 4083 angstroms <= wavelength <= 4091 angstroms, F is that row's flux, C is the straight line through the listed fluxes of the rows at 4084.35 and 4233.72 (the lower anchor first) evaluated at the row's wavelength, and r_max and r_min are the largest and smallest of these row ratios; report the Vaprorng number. 1.10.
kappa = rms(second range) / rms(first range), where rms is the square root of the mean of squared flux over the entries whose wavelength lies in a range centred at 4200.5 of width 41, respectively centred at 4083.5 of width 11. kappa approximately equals 0.96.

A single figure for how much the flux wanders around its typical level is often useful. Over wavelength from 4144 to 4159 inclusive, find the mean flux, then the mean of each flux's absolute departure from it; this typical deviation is 0.090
